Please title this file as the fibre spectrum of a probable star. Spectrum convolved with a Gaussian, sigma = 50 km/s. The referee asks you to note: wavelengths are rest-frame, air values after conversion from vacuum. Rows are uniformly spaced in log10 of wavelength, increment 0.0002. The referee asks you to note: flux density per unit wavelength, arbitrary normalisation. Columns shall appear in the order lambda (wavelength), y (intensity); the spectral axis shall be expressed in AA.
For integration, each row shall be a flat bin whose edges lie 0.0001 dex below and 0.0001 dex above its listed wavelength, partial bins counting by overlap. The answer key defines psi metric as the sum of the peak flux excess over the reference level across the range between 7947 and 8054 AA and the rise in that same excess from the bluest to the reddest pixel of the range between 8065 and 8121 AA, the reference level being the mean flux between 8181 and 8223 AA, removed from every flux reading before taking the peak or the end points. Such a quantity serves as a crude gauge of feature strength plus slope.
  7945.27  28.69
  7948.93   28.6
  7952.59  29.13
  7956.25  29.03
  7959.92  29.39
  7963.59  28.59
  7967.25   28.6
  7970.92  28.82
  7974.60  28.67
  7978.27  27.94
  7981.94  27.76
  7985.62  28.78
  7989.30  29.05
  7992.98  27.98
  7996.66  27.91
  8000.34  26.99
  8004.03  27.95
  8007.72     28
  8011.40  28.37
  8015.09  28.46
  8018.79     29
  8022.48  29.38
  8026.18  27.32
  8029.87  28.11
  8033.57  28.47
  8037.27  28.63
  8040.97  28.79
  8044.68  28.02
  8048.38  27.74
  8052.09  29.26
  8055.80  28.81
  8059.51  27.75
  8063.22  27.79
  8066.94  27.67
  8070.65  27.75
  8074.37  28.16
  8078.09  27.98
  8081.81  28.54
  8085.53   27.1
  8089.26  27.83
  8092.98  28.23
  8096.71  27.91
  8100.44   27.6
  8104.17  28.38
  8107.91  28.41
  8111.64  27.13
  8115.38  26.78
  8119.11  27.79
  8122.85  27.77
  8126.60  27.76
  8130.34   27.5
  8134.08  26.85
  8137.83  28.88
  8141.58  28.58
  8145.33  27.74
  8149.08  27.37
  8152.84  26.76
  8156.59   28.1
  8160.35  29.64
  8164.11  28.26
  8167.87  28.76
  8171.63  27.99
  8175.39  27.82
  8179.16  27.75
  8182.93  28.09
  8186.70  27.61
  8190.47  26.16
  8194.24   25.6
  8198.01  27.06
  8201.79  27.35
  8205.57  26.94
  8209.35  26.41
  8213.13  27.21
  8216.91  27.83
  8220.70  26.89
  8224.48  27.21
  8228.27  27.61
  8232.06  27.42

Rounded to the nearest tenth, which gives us 2.5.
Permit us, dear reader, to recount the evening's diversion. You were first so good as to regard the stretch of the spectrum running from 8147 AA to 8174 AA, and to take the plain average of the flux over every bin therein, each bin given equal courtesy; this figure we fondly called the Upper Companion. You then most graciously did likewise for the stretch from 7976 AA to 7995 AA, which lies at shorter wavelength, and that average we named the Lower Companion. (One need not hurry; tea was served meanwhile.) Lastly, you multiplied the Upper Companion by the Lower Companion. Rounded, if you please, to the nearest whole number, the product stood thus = 796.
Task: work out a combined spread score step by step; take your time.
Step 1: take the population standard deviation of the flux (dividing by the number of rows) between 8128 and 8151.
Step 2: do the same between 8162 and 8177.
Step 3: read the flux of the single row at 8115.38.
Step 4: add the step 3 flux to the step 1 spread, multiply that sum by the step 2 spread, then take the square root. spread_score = 3.1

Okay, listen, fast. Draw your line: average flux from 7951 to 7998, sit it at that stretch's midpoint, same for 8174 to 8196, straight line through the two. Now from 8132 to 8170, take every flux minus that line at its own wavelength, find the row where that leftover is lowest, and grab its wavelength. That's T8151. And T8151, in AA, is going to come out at 8134.08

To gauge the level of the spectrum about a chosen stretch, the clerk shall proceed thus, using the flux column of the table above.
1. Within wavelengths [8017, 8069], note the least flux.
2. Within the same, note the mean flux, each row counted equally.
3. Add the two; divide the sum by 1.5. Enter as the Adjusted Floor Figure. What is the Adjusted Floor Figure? 37.1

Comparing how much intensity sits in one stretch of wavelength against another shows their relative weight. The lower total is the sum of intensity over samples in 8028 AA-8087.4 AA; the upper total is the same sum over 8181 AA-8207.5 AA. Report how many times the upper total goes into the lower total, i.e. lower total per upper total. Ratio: 2.4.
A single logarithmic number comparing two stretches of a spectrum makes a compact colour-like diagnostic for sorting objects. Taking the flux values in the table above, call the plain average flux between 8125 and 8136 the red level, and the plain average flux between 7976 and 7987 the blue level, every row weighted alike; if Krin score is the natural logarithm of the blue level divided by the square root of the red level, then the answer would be 1.68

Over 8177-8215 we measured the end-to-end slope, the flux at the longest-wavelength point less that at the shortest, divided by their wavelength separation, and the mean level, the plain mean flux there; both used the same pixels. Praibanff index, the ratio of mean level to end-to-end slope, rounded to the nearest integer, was -1700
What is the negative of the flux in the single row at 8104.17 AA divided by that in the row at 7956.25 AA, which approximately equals -0.98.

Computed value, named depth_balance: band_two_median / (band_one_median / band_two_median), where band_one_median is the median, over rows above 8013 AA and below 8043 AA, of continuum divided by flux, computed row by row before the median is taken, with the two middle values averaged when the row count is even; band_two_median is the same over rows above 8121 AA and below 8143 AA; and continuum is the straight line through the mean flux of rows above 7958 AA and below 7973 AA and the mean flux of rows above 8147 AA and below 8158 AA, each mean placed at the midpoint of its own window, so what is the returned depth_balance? 1.00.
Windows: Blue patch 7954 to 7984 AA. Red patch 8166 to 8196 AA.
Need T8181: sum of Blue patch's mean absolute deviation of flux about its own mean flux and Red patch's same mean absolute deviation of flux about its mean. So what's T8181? 1.17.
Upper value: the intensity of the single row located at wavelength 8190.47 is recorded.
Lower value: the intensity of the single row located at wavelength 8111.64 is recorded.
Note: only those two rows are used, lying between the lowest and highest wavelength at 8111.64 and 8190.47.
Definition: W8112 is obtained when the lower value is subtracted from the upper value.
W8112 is -1.0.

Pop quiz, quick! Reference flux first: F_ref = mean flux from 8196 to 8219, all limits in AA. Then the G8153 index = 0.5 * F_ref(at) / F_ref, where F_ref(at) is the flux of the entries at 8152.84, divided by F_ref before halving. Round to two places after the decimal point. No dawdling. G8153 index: 0.49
